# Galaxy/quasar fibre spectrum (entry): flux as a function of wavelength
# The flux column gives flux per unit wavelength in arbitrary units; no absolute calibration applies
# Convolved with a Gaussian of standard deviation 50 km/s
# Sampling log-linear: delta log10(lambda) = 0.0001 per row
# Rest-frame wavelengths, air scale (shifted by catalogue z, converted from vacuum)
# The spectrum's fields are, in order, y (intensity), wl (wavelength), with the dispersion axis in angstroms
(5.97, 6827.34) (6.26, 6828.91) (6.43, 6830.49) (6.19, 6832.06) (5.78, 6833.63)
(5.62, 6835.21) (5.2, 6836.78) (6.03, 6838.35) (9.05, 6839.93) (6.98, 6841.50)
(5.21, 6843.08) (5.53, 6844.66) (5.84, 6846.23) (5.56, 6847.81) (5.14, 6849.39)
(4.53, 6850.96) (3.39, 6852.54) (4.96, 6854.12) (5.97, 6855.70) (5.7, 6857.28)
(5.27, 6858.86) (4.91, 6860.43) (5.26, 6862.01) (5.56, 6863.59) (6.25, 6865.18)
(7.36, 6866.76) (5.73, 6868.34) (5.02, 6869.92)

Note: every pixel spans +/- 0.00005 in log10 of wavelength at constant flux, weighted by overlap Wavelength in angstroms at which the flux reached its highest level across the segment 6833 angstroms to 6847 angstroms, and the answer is 6839.93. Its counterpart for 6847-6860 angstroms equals 6855.70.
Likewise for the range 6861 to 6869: 6866.76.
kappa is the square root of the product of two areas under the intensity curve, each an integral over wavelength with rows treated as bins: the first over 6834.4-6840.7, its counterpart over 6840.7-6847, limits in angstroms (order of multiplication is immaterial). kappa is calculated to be 38.9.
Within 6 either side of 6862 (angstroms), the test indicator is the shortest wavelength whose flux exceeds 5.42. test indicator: 6857.28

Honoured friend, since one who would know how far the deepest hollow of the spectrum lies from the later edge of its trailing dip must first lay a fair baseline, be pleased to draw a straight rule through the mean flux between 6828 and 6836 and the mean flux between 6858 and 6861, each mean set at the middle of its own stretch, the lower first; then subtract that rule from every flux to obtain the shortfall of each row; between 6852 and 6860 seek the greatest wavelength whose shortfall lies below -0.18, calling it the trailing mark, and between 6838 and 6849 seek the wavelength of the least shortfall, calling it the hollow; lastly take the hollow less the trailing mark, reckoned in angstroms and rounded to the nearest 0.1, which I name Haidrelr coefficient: -11.0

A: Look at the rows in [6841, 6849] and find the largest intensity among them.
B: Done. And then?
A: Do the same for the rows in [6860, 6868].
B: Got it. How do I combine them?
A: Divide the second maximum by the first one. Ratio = 1.05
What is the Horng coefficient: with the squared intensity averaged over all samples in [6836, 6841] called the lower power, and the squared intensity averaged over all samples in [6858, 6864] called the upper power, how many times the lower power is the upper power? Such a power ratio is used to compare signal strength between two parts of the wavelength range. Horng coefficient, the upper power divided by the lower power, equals 0.57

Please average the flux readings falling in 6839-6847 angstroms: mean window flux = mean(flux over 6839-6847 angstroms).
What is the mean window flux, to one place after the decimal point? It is 6.5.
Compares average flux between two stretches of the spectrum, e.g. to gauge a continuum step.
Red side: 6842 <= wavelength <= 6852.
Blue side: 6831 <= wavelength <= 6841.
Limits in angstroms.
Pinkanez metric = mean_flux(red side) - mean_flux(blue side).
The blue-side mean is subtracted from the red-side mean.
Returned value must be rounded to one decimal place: -1.0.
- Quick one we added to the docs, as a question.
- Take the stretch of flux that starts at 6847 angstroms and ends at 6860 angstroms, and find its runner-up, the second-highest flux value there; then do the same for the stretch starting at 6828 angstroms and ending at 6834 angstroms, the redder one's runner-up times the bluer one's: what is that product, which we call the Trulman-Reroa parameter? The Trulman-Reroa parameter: 35.7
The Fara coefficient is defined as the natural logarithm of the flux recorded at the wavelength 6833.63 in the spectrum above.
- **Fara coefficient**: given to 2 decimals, 1.75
